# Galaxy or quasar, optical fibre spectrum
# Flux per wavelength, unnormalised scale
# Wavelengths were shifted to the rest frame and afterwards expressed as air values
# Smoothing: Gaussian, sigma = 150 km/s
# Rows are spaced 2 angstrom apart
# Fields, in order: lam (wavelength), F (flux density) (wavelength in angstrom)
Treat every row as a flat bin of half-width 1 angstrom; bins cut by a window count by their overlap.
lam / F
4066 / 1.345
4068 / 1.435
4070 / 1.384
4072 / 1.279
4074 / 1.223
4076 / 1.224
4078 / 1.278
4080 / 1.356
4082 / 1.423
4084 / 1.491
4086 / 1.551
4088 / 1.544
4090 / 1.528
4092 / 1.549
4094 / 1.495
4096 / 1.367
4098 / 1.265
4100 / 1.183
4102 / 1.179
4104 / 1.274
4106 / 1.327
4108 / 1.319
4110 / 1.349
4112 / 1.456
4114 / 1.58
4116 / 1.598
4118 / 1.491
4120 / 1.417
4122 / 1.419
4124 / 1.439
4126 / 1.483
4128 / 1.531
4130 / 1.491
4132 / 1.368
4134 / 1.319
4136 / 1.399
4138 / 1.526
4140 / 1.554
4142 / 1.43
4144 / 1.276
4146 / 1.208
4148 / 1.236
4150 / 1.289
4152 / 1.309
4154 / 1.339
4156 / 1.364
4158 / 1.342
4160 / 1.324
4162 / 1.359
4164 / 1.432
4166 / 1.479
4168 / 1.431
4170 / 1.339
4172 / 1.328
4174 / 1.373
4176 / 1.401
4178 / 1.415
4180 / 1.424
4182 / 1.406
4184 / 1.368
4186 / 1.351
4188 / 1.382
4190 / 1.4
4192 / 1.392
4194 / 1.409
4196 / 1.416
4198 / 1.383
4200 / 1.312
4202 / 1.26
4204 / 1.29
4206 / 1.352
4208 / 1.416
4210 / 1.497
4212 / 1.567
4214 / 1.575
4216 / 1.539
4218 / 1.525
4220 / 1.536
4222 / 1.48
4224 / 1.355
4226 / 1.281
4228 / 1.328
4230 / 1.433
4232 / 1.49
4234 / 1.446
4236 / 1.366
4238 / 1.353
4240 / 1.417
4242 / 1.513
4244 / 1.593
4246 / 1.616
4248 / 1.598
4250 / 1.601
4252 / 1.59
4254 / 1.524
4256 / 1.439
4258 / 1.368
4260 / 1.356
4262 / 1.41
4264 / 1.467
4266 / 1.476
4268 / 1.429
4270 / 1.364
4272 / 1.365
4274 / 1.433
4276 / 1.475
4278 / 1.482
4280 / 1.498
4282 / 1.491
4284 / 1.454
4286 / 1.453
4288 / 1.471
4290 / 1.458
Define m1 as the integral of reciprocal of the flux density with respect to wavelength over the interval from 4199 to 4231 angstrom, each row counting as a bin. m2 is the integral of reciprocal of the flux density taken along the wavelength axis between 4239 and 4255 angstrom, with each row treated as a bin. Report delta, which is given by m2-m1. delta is -12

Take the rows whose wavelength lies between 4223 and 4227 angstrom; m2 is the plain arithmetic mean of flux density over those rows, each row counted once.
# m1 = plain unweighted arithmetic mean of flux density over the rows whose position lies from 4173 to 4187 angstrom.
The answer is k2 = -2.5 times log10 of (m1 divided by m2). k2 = -0.06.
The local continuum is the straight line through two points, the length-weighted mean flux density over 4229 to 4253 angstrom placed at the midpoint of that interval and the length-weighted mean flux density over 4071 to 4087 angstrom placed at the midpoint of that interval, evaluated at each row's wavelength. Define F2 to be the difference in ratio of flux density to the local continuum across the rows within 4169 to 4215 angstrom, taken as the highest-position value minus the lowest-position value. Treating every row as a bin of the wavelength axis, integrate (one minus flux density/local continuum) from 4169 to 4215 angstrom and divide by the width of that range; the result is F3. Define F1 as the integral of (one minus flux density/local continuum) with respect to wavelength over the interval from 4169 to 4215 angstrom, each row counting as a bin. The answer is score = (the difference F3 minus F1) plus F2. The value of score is -1.8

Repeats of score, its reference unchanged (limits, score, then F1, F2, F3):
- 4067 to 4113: 0.2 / -0.2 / -0.016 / 0.00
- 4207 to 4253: -0.2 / 0.2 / 0.089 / 0.01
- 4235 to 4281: -1.4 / 1.5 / 0.062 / 0.03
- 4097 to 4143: 0.7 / -0.6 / 0.091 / -0.01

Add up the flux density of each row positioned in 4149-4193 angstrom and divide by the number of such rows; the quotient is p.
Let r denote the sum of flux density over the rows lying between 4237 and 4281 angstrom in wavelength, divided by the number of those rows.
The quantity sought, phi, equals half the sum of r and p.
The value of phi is 1.42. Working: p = 1.37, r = 1.47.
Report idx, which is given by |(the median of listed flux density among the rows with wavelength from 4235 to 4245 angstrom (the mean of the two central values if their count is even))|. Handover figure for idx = 1.42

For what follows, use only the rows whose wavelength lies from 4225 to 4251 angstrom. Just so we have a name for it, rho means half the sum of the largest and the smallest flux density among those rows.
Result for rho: 1.45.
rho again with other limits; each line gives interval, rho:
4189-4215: 1.42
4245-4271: 1.49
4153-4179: 1.40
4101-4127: 1.39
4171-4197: 1.38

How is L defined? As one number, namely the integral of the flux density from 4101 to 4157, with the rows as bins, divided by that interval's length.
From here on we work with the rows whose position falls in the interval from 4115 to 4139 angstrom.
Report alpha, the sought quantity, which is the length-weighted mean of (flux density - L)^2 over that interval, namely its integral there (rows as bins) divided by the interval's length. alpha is 0.010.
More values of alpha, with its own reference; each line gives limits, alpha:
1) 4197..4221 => 0.014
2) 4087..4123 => 0.017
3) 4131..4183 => 0.007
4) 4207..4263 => 0.015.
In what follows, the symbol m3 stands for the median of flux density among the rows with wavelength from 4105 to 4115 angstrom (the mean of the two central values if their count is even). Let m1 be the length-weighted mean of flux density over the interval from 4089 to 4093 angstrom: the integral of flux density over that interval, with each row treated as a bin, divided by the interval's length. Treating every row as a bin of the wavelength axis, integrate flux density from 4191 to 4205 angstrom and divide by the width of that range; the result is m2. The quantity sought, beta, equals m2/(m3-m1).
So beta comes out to -7.1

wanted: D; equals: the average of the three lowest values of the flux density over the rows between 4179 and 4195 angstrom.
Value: 1.37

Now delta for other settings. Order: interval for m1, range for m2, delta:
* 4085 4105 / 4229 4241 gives -6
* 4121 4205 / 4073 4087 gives -51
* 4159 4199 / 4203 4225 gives -14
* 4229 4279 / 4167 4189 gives -18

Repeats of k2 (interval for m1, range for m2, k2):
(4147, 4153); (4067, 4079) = 0.02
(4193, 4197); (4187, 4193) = -0.02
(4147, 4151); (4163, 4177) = 0.11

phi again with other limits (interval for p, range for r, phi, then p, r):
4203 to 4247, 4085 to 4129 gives 1.44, 1.45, 1.42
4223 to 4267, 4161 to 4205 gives 1.42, 1.46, 1.38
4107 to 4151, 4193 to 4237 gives 1.42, 1.42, 1.42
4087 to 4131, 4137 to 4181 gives 1.40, 1.42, 1.37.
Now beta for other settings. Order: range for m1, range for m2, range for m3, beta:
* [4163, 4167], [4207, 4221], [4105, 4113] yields -13.0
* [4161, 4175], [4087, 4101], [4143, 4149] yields -9.1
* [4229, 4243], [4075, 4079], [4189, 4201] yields -35.6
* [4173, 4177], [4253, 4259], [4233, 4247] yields 24.5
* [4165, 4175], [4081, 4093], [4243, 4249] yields 7.3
